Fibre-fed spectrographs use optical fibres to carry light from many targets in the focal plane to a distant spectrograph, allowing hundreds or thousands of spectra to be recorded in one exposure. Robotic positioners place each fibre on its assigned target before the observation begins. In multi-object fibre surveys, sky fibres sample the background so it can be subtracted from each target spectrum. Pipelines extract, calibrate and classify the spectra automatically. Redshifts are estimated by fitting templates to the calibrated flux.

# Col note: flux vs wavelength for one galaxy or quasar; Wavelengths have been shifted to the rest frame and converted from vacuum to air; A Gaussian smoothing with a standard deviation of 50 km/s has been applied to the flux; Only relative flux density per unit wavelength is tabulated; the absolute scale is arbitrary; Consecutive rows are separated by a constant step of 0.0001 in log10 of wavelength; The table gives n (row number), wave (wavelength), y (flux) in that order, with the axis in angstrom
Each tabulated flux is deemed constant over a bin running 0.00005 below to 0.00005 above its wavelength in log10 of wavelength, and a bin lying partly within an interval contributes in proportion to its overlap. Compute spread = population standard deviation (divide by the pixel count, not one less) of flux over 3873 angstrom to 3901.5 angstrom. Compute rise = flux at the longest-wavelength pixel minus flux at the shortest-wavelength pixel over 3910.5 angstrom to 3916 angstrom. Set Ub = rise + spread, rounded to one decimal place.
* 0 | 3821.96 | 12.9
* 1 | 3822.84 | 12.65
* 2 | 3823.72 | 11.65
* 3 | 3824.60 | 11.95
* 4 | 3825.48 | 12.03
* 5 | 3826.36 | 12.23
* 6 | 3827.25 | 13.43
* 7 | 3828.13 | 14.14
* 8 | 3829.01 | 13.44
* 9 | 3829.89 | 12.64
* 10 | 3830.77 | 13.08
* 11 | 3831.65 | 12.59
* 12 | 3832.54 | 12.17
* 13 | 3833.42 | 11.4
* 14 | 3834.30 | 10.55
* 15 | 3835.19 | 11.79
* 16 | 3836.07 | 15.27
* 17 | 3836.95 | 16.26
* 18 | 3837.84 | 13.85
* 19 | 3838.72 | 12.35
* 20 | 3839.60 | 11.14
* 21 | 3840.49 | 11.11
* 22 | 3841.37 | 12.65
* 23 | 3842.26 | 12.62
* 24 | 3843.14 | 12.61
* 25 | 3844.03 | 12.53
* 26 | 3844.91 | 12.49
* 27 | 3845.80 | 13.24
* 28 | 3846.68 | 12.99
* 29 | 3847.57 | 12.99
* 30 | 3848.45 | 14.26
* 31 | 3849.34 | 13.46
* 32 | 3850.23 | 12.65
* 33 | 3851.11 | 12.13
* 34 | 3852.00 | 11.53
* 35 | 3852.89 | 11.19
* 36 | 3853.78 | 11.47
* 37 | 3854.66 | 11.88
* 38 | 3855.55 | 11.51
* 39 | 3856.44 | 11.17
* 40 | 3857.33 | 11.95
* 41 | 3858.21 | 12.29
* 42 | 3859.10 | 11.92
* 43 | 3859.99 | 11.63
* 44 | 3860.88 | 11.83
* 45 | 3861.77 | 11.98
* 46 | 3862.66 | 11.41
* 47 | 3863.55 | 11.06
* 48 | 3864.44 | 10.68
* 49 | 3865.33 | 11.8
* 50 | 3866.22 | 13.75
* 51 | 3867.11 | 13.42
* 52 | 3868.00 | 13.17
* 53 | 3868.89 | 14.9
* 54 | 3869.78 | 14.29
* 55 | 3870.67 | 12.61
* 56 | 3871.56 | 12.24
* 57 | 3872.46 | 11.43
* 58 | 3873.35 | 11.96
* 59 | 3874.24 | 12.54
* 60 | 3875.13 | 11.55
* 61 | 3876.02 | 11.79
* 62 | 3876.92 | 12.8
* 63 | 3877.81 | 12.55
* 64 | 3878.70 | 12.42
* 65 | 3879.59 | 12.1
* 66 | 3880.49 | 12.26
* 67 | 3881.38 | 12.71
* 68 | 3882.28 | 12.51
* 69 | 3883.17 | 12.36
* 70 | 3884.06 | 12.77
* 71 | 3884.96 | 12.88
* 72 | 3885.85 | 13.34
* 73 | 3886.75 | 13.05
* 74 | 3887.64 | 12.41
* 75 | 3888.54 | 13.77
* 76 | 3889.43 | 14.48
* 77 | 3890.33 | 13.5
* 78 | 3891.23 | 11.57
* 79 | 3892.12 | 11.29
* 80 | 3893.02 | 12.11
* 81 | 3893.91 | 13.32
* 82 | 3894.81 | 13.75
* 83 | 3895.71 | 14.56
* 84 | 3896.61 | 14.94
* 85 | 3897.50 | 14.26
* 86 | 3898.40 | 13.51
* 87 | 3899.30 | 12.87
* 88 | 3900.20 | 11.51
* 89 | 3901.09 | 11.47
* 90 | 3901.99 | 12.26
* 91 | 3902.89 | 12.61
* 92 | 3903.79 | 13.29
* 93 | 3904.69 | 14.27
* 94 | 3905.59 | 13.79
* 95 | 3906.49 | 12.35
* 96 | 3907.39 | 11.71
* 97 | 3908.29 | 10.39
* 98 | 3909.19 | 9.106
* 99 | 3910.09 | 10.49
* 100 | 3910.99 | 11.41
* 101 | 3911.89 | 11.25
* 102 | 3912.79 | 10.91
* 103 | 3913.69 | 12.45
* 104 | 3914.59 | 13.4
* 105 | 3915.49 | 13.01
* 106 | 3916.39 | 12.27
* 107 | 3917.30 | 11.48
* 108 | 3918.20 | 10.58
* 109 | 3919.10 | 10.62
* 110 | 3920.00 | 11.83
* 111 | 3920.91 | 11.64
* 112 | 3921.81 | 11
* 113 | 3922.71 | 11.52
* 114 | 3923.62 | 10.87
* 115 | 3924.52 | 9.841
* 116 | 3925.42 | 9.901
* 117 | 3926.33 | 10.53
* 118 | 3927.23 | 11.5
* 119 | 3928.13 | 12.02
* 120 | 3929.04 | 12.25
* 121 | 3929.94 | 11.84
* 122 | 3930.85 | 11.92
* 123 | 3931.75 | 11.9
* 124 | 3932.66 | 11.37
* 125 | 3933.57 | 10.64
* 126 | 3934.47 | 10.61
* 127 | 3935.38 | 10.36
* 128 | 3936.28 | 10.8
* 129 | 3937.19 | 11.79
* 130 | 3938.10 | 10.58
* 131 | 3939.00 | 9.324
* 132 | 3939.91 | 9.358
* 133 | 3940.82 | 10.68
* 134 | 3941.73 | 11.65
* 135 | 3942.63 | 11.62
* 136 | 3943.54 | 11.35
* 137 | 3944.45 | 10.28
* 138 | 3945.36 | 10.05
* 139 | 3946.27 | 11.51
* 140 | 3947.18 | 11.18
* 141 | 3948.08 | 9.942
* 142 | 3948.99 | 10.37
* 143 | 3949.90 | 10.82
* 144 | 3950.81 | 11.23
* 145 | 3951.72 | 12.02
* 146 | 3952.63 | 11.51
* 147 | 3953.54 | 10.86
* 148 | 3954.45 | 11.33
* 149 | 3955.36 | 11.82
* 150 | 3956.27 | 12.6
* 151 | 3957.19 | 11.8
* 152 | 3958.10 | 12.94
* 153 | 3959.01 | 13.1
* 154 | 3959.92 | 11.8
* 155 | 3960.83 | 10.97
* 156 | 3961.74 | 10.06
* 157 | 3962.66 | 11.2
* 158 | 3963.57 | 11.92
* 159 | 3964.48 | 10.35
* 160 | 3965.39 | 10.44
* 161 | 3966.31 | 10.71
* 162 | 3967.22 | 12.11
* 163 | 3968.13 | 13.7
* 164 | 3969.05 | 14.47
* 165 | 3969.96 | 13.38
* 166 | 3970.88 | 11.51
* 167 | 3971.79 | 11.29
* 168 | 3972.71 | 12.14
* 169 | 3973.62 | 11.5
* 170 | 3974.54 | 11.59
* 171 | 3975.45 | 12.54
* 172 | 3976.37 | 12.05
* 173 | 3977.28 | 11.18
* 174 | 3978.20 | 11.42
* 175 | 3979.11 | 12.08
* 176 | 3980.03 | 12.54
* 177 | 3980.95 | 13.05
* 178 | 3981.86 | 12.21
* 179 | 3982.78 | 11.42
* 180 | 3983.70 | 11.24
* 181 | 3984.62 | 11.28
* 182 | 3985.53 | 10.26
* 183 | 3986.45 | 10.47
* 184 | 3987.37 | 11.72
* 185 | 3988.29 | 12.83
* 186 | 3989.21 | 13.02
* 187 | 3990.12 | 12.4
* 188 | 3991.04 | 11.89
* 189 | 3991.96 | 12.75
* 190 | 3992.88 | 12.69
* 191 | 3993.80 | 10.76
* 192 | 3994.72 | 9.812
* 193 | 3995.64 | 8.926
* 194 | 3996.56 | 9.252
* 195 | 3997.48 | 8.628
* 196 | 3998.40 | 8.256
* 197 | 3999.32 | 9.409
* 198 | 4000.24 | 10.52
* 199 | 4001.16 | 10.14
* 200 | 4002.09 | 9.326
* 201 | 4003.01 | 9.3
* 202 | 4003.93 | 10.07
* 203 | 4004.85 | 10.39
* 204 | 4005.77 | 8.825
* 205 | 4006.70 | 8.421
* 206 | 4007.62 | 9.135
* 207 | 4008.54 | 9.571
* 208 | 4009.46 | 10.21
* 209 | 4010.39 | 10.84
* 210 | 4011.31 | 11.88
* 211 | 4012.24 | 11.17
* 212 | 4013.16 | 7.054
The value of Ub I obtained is 2.5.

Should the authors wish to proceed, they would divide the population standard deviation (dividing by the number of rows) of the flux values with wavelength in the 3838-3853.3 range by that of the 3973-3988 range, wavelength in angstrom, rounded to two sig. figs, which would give 1.2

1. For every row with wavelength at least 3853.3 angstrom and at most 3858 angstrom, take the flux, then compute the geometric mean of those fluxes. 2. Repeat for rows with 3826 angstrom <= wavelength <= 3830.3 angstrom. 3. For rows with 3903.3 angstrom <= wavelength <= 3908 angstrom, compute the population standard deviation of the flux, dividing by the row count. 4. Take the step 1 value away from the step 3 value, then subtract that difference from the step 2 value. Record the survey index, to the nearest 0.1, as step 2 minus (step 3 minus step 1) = 23.8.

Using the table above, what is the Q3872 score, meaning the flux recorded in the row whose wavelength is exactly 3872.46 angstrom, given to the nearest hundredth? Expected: 11.43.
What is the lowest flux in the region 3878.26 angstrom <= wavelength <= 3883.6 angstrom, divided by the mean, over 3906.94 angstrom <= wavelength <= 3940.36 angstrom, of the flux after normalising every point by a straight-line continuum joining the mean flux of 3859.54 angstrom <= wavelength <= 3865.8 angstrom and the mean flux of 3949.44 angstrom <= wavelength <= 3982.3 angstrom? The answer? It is 12.7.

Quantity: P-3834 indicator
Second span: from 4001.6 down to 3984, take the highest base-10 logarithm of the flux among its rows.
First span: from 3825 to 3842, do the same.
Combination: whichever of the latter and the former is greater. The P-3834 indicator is 1.211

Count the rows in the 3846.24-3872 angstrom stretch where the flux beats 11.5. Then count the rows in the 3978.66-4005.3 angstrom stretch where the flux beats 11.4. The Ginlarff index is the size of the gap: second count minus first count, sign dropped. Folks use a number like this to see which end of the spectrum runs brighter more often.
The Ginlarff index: 11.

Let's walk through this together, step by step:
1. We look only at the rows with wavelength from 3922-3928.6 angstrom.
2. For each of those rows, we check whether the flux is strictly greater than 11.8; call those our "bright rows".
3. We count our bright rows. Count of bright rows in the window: 1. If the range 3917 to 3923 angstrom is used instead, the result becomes 1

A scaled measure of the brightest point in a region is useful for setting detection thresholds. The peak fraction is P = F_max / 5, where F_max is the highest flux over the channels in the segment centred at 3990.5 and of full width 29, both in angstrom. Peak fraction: 2.61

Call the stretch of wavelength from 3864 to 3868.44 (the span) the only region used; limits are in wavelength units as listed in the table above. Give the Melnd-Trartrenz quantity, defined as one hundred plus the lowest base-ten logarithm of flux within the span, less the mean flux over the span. 88.5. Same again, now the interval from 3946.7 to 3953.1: 90.0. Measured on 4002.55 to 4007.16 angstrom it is 91.5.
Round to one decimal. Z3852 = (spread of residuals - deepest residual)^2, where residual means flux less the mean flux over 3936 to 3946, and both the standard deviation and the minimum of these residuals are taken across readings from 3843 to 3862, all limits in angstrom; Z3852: 0.1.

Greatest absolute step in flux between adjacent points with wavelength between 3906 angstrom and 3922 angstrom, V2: 1.54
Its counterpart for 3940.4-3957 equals 1.46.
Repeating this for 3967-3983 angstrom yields 1.87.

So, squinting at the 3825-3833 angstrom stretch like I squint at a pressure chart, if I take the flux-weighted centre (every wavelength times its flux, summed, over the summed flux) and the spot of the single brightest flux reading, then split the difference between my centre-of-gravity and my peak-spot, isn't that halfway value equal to 3828.6 angstrom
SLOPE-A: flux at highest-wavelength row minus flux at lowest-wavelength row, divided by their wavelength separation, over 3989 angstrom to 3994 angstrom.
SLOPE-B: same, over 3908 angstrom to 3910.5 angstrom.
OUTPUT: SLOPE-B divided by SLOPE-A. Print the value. -0.1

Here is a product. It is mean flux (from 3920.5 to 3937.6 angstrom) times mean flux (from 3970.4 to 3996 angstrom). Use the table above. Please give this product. 130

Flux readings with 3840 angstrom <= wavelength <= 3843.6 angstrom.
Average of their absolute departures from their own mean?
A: 0.57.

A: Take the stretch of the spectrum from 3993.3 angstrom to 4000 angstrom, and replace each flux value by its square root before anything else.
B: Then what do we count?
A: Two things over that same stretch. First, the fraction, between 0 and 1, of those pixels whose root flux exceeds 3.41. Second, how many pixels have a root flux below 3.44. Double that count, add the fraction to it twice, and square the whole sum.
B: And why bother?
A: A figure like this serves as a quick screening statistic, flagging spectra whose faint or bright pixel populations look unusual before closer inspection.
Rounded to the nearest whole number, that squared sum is 196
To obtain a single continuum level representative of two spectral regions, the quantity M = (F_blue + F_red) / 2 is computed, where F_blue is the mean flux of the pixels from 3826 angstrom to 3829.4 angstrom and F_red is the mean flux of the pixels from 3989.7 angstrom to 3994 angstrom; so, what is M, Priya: 12.7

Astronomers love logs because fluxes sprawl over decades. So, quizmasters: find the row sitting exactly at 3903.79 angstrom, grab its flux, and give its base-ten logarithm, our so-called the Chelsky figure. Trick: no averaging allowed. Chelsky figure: 1.12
